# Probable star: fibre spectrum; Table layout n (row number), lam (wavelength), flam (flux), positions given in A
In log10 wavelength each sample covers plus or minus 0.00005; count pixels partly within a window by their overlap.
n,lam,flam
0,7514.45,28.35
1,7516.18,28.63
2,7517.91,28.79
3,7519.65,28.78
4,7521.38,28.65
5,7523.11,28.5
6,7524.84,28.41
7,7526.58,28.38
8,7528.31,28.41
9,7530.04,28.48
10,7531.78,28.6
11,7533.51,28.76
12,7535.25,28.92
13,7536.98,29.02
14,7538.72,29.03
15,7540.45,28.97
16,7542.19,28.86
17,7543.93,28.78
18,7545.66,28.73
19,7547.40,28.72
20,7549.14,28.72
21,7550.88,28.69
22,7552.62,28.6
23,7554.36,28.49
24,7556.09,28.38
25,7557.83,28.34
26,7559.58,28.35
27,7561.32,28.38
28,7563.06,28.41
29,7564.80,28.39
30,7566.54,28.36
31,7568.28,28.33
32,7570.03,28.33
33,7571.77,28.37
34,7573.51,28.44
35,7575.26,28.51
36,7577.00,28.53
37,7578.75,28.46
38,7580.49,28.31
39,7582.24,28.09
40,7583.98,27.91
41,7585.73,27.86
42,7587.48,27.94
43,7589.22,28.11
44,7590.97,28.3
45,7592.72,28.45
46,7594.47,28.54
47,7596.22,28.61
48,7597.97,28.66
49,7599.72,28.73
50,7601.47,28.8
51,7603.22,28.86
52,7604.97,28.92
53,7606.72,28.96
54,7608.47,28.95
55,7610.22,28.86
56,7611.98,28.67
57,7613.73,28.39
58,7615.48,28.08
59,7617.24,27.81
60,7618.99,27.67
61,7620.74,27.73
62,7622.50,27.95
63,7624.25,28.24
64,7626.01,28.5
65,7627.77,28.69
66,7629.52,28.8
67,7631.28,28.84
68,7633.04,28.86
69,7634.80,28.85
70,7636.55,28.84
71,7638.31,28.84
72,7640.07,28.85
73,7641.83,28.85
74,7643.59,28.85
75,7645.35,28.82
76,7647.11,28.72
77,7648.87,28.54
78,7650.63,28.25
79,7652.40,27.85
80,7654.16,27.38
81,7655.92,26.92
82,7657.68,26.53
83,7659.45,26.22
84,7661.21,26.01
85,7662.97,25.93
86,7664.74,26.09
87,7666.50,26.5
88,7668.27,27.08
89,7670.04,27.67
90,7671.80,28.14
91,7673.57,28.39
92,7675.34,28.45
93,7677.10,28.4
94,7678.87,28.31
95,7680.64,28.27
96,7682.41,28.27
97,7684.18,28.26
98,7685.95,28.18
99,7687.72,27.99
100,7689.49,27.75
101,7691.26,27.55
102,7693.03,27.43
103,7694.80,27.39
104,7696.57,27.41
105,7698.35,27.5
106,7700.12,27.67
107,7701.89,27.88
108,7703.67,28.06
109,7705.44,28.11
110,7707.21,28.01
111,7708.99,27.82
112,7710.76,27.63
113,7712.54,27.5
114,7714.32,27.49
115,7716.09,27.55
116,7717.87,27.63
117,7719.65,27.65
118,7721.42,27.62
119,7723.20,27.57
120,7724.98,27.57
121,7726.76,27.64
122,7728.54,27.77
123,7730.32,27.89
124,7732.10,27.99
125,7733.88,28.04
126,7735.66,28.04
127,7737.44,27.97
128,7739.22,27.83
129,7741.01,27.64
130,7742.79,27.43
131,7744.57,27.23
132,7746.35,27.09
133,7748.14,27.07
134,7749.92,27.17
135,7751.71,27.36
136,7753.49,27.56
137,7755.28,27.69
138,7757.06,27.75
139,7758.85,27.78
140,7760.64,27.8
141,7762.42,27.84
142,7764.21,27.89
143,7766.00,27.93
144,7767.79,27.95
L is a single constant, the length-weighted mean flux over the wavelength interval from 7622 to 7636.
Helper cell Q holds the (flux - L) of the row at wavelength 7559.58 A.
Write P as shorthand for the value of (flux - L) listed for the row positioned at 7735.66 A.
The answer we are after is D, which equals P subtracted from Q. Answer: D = 0.3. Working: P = -0.6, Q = -0.27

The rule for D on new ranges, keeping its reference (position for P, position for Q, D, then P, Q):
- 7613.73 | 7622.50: -0.4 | -0.2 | -0.67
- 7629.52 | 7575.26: -0.3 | 0.2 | -0.11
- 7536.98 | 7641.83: -0.2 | 0.4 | 0.23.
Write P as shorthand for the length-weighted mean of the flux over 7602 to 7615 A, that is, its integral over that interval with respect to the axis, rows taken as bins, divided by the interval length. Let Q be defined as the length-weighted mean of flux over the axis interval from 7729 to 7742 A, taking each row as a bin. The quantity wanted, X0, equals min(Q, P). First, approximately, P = 28.8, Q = 27.9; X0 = 27.9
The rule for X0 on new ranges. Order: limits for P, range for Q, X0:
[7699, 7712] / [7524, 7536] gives 27.9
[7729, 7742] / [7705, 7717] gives 27.7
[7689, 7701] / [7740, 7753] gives 27.3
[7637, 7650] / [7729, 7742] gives 27.9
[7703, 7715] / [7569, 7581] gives 27.8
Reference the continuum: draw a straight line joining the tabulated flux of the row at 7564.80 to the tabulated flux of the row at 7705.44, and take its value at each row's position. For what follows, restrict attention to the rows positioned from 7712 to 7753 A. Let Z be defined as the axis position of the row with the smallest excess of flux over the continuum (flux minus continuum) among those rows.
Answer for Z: 7748.14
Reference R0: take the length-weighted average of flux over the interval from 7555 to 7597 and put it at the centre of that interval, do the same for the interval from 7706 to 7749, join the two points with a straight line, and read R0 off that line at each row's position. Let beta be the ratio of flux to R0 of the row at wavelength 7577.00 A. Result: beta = 1.01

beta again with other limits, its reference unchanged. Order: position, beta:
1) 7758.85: 1.01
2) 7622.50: 0.99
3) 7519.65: 1.01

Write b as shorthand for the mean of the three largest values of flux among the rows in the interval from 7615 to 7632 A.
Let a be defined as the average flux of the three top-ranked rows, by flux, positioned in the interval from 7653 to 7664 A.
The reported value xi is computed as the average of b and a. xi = 27.9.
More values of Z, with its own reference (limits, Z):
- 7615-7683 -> 7662.97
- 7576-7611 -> 7585.73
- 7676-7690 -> 7689.49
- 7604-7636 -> 7618.99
